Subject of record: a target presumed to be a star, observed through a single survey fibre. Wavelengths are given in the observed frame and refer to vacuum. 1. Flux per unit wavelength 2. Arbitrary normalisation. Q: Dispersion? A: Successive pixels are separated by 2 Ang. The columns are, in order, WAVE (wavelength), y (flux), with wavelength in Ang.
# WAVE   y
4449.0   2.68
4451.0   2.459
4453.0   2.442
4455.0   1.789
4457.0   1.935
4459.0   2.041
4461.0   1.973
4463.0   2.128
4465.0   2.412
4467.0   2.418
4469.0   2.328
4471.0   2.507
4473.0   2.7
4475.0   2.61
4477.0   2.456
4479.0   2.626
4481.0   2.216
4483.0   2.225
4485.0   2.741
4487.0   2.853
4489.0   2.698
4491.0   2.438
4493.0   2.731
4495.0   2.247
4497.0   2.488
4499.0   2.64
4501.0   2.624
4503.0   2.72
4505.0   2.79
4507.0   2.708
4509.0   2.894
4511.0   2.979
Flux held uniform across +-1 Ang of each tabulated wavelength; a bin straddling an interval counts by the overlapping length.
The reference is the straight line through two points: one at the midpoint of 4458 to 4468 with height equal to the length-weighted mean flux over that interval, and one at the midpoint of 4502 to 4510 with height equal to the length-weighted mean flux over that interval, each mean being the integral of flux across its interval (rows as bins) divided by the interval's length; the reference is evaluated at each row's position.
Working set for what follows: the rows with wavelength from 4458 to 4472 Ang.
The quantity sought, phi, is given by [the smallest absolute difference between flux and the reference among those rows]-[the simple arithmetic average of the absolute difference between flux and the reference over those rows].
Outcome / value -0.09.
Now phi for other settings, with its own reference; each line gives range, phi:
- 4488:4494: -0.01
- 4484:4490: -0.09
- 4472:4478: -0.16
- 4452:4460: -0.14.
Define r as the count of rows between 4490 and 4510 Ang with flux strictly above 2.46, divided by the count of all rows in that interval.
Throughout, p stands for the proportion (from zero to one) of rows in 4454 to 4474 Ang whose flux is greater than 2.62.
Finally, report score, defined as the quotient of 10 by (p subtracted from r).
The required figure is 14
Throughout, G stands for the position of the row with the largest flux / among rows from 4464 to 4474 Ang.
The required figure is 4473.0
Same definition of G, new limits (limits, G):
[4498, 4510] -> 4509.0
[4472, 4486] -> 4485.0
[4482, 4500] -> 4487.0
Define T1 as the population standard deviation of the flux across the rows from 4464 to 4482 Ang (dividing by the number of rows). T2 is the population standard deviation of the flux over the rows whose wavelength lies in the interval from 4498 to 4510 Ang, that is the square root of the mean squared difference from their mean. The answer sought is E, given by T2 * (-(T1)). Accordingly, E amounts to -0.01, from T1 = 0.145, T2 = 0.09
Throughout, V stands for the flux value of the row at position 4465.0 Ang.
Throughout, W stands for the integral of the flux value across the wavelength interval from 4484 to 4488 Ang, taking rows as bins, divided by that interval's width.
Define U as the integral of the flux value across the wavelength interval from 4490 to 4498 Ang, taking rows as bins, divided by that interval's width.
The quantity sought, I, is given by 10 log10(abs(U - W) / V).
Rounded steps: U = 2.48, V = 2.412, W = 2.80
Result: -9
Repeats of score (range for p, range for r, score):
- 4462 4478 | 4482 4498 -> 20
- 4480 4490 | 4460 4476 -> -44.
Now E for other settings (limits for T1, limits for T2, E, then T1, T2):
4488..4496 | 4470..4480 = -0.02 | 0.198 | 0.09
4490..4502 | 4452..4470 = -0.04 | 0.159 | 0.23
